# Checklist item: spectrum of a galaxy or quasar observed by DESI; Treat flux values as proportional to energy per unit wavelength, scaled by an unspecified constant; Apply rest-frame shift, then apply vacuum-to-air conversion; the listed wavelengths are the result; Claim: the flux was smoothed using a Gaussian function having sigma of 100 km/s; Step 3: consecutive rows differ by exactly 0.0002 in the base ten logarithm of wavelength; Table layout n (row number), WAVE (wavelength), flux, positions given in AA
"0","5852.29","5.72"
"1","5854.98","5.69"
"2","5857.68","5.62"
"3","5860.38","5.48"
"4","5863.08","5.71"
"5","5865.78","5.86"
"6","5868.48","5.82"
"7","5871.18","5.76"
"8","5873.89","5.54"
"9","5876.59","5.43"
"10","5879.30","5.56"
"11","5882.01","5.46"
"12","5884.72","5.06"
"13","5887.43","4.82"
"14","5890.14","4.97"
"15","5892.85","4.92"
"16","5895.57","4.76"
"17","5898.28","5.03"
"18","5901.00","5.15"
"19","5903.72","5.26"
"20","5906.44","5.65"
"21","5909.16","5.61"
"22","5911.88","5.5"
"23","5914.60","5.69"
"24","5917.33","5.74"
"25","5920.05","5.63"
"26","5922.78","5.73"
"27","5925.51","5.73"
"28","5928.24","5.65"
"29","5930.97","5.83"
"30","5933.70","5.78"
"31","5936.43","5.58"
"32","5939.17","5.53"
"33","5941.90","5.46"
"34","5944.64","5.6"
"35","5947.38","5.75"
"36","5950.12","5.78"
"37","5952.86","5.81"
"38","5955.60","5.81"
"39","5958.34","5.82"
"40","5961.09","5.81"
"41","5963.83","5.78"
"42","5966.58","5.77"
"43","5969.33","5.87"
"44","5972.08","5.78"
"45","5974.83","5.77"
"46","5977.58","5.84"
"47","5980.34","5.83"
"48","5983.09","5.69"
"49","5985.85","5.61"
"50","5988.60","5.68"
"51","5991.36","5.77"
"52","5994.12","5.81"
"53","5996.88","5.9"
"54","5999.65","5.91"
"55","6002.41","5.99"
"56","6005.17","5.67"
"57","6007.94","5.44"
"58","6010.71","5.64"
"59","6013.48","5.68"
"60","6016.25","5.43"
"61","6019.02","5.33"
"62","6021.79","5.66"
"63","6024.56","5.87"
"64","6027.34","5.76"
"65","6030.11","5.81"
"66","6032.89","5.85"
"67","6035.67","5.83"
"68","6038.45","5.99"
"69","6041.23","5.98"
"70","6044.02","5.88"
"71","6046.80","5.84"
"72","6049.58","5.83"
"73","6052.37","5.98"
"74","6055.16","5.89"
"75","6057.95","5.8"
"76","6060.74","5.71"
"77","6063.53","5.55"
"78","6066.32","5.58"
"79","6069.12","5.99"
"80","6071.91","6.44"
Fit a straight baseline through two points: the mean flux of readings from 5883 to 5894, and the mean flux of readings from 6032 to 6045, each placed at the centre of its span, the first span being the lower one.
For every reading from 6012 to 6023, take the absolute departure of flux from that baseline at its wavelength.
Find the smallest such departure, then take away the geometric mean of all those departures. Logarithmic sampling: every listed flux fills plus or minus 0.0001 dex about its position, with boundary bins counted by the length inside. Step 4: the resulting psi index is -0.127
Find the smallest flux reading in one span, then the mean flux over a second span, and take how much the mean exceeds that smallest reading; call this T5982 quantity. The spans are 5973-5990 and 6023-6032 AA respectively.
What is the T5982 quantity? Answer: 0.20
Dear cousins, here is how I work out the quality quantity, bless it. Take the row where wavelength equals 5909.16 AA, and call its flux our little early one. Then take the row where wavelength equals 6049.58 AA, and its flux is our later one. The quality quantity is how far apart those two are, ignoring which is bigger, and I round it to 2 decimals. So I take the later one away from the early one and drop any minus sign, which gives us 0.22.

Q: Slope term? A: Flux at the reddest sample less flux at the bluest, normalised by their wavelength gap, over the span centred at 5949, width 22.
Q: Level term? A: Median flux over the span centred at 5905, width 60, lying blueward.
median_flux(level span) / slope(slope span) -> 366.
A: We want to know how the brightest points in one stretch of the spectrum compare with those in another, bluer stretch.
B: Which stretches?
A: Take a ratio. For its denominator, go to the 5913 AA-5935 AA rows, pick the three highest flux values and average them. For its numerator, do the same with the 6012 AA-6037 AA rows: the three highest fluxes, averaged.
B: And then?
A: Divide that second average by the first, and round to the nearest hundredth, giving 1.01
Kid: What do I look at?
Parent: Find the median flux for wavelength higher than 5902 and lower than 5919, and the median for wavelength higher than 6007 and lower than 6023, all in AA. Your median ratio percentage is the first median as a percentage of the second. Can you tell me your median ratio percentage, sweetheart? 101.6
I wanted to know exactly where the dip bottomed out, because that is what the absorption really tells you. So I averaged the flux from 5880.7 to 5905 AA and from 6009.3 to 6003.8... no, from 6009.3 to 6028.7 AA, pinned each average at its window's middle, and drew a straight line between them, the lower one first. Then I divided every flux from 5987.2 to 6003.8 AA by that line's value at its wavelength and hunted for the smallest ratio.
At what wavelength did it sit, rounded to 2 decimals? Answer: 5988.60 AA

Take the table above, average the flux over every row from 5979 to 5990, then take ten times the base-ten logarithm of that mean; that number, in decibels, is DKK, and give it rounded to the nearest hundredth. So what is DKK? 7.56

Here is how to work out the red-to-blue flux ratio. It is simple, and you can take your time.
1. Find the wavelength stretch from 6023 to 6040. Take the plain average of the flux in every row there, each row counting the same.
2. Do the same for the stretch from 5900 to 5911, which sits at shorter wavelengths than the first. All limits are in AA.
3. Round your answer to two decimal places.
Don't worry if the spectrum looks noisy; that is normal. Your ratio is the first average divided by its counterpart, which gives 1.08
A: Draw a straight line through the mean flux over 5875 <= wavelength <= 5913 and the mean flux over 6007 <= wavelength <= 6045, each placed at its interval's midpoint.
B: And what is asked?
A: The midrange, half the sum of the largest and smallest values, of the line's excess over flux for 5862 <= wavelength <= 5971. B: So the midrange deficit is -0.13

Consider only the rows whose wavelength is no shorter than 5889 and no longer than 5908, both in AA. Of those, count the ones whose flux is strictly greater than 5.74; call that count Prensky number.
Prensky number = 0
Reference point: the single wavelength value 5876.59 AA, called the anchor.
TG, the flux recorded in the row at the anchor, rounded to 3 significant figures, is 5.43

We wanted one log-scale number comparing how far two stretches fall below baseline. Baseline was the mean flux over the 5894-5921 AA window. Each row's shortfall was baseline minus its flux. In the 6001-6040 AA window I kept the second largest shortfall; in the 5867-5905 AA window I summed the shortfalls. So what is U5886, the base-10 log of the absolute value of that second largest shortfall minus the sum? 0.3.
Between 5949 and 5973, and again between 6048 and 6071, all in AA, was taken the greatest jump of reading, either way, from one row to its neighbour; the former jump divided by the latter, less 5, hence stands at -4.8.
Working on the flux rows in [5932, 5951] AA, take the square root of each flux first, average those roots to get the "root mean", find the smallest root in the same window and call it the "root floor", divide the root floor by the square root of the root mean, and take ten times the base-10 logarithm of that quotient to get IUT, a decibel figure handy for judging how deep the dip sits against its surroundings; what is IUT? 1.81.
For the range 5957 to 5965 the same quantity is 1.90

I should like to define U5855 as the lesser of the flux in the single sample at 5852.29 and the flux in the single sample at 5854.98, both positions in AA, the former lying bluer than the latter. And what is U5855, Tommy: 5.69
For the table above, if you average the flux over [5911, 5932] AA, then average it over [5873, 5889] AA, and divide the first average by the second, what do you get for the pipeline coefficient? 1.07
